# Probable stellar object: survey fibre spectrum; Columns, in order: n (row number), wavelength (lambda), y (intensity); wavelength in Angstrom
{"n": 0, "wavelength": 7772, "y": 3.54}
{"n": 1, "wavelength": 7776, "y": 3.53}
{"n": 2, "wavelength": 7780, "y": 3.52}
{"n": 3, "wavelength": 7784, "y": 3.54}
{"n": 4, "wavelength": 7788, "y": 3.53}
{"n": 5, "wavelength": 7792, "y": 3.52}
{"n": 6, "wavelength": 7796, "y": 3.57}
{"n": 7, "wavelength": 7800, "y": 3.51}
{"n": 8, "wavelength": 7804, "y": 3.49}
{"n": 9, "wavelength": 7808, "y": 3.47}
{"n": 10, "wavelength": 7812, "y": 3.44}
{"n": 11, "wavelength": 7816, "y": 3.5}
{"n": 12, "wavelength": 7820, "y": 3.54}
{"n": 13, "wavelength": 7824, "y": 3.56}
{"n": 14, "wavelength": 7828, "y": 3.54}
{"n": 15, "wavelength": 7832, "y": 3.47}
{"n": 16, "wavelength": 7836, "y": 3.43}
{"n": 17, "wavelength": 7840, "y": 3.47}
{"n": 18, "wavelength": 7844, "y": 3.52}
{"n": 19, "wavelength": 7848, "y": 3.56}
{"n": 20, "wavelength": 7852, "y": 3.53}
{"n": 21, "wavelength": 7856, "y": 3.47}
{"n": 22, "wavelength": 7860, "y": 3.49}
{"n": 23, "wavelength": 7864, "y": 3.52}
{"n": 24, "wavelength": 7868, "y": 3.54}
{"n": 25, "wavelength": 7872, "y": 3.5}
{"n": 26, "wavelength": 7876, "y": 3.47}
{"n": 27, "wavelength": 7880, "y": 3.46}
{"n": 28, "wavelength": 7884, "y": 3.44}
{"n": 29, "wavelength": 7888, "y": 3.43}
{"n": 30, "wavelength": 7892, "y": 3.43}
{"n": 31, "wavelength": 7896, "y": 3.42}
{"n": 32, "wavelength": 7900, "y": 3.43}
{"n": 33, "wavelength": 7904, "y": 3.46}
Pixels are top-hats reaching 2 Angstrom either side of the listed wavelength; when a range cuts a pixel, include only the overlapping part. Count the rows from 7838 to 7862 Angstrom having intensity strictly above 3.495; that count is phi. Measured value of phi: 3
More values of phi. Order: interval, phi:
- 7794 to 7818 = 3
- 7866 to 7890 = 2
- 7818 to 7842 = 3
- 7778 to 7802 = 6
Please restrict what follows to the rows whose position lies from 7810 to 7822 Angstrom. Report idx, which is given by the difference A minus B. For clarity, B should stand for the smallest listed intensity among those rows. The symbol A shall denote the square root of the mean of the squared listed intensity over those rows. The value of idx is 0.05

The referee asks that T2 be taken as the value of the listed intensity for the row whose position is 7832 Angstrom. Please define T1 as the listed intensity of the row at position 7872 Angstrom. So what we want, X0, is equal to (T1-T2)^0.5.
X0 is 0.173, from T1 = 3.5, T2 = 3.47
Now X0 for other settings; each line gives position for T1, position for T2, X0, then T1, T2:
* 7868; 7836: 0.332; 3.54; 3.43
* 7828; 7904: 0.283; 3.54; 3.46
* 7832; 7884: 0.173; 3.47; 3.44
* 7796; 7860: 0.283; 3.57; 3.49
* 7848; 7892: 0.361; 3.56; 3.43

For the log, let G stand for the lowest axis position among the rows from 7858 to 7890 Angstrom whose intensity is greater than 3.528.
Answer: 7868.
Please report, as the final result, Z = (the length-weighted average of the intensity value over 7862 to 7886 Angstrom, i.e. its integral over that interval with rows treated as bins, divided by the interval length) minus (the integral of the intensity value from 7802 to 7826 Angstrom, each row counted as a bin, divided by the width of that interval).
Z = -0.01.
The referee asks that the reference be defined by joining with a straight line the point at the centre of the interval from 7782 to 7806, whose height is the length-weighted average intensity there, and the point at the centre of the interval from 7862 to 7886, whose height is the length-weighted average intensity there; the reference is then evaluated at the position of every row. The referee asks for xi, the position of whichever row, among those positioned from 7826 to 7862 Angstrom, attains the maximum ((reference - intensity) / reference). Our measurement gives 7836 Angstrom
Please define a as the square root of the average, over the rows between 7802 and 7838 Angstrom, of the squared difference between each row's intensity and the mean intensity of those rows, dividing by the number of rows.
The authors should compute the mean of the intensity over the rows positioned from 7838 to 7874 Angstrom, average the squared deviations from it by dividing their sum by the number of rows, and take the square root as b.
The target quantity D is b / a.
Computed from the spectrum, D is 0.7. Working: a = 0.043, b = 0.0292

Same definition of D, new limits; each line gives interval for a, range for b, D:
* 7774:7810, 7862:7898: 1.5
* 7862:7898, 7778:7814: 0.9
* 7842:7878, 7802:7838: 1.5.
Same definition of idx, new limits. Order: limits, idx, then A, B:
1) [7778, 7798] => 0.02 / 3.536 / 3.52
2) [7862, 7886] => 0.05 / 3.489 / 3.44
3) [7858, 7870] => 0.03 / 3.517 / 3.49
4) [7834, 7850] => 0.07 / 3.495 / 3.43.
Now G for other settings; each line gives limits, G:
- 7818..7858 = 7820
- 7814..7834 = 7820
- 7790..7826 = 7796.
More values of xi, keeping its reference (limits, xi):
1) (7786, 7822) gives 7812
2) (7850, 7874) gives 7856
